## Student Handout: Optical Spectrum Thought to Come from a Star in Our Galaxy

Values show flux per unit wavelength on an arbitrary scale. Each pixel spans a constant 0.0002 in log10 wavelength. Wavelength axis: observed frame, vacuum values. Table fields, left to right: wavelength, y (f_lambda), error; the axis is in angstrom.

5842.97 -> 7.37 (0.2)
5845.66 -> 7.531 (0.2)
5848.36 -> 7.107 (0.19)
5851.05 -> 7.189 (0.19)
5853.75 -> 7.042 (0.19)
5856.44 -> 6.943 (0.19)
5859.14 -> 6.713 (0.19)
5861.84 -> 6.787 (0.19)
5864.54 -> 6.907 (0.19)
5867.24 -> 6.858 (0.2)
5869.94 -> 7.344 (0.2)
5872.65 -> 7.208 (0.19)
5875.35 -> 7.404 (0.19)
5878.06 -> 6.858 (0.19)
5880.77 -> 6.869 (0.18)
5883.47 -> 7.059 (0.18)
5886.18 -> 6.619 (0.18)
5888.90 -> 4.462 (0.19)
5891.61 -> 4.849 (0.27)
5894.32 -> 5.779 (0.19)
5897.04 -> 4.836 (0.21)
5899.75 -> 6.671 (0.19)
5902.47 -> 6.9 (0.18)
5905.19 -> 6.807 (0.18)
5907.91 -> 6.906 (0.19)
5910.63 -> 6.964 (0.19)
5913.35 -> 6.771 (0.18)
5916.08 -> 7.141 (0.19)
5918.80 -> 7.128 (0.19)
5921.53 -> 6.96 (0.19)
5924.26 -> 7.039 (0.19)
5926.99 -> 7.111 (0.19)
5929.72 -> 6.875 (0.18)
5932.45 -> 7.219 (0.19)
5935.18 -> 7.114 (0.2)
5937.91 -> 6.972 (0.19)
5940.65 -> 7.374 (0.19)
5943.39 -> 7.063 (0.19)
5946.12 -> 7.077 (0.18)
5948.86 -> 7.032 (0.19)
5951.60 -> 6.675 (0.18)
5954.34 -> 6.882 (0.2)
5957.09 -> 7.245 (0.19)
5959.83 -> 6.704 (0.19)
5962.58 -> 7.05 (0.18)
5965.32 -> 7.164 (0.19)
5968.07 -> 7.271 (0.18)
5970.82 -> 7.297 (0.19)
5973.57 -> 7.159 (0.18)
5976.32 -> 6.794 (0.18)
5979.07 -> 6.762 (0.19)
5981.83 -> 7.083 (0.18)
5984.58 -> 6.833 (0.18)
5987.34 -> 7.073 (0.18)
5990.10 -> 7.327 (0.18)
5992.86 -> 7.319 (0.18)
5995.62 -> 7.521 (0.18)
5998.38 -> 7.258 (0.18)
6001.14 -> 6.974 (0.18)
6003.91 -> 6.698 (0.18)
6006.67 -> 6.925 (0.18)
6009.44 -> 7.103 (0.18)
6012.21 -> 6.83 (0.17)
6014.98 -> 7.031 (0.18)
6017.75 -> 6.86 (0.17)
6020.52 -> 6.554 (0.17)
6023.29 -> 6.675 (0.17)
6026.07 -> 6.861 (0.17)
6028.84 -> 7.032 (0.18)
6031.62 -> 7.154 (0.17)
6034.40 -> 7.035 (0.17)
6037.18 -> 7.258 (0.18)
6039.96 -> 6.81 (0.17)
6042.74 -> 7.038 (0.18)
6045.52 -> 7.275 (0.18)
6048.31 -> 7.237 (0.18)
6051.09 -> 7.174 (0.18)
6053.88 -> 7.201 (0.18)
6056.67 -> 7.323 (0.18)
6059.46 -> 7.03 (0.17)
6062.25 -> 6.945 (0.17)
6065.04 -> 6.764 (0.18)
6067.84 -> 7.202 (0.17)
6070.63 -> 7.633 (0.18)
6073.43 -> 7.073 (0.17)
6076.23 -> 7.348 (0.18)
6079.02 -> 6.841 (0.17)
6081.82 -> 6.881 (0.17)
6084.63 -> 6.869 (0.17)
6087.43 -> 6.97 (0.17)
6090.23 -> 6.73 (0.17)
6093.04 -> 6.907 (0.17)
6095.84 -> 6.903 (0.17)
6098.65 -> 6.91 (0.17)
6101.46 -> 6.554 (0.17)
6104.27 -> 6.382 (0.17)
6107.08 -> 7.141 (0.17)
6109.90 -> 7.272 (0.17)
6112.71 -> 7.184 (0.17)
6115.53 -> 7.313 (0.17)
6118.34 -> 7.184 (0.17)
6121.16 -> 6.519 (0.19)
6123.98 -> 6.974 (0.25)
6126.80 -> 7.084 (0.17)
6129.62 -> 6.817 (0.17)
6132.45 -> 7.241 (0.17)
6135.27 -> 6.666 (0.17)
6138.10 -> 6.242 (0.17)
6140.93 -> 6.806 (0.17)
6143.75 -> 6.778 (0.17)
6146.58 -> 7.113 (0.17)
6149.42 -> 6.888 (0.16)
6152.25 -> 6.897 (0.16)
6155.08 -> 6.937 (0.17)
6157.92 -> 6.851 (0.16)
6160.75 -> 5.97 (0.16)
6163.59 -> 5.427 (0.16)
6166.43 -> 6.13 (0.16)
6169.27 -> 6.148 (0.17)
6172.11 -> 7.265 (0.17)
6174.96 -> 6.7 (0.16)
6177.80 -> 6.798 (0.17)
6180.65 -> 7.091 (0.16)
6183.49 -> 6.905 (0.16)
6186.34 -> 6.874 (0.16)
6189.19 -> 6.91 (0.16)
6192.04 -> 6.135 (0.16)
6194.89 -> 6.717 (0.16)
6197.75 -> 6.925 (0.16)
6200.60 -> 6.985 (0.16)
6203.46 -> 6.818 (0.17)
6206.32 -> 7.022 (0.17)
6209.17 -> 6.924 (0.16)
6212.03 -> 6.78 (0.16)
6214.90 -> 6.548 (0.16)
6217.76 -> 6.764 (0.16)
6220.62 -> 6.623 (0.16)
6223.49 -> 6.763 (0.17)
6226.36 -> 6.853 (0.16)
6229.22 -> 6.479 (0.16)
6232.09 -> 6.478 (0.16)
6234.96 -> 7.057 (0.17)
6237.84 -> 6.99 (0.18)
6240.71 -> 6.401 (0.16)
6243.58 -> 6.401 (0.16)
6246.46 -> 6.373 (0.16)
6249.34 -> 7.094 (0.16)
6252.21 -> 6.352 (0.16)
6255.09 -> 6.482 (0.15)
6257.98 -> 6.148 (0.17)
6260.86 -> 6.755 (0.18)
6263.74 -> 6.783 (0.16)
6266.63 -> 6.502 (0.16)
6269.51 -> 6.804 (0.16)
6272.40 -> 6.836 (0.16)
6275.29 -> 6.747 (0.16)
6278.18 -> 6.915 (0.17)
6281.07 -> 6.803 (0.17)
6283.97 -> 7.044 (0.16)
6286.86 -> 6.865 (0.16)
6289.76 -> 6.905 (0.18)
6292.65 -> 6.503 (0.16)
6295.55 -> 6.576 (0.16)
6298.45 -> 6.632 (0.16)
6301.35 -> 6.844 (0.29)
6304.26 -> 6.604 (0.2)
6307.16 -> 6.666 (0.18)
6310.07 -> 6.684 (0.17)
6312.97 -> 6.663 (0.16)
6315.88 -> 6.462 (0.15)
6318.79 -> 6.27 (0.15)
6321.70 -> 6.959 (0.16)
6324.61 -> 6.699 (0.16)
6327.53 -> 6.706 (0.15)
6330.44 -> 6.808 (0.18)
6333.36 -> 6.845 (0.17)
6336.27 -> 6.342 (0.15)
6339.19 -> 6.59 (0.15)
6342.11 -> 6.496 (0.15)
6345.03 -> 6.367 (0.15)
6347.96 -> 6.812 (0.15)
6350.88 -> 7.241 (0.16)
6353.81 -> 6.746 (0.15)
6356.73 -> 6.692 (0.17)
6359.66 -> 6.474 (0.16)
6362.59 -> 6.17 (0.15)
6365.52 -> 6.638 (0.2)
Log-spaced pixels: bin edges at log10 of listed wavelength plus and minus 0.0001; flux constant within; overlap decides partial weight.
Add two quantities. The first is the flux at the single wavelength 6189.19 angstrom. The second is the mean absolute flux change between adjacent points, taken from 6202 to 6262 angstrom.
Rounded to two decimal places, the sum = 7.18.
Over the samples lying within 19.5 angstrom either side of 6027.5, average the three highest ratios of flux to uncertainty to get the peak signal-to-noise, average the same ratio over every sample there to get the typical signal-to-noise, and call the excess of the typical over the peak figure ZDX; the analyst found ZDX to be -1.32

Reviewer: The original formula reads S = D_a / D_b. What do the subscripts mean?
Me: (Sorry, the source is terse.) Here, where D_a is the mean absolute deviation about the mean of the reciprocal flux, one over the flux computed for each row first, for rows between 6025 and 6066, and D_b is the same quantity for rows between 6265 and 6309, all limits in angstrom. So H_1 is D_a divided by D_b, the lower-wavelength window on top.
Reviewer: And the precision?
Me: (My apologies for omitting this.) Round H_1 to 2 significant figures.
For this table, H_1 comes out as 0.97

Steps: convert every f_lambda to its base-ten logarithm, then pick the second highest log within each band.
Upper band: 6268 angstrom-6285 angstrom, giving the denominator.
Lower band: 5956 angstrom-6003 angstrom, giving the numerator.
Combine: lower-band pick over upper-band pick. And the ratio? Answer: 1.03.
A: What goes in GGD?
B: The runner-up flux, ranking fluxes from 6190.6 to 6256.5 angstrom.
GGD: 7.057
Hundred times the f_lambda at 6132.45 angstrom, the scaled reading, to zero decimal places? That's 724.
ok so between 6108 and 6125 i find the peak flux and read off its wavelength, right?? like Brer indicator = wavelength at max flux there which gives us 6115.53 angstrom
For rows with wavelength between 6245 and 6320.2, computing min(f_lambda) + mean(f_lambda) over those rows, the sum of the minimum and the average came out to 12.8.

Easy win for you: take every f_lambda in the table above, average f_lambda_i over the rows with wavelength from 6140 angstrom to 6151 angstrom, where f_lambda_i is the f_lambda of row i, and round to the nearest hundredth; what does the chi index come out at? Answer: 6.90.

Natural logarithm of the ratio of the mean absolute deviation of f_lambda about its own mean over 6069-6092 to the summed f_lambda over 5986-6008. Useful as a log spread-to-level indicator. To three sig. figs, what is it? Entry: -5.51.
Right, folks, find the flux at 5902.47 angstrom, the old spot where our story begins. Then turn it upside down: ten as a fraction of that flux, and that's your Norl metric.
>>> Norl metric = 1.45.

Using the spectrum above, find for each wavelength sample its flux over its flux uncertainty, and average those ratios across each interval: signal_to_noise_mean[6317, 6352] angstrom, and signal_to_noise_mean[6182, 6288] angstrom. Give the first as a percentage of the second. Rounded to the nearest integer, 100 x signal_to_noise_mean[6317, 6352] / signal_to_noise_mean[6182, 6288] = 103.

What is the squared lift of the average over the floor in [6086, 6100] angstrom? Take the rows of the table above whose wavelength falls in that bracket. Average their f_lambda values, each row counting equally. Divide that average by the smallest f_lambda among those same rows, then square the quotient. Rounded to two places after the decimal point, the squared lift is 1.05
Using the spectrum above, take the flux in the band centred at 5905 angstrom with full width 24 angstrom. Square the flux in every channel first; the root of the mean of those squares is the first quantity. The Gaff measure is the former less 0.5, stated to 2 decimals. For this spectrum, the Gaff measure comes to 6.07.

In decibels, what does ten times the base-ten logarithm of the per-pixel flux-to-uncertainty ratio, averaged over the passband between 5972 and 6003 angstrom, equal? 15.9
